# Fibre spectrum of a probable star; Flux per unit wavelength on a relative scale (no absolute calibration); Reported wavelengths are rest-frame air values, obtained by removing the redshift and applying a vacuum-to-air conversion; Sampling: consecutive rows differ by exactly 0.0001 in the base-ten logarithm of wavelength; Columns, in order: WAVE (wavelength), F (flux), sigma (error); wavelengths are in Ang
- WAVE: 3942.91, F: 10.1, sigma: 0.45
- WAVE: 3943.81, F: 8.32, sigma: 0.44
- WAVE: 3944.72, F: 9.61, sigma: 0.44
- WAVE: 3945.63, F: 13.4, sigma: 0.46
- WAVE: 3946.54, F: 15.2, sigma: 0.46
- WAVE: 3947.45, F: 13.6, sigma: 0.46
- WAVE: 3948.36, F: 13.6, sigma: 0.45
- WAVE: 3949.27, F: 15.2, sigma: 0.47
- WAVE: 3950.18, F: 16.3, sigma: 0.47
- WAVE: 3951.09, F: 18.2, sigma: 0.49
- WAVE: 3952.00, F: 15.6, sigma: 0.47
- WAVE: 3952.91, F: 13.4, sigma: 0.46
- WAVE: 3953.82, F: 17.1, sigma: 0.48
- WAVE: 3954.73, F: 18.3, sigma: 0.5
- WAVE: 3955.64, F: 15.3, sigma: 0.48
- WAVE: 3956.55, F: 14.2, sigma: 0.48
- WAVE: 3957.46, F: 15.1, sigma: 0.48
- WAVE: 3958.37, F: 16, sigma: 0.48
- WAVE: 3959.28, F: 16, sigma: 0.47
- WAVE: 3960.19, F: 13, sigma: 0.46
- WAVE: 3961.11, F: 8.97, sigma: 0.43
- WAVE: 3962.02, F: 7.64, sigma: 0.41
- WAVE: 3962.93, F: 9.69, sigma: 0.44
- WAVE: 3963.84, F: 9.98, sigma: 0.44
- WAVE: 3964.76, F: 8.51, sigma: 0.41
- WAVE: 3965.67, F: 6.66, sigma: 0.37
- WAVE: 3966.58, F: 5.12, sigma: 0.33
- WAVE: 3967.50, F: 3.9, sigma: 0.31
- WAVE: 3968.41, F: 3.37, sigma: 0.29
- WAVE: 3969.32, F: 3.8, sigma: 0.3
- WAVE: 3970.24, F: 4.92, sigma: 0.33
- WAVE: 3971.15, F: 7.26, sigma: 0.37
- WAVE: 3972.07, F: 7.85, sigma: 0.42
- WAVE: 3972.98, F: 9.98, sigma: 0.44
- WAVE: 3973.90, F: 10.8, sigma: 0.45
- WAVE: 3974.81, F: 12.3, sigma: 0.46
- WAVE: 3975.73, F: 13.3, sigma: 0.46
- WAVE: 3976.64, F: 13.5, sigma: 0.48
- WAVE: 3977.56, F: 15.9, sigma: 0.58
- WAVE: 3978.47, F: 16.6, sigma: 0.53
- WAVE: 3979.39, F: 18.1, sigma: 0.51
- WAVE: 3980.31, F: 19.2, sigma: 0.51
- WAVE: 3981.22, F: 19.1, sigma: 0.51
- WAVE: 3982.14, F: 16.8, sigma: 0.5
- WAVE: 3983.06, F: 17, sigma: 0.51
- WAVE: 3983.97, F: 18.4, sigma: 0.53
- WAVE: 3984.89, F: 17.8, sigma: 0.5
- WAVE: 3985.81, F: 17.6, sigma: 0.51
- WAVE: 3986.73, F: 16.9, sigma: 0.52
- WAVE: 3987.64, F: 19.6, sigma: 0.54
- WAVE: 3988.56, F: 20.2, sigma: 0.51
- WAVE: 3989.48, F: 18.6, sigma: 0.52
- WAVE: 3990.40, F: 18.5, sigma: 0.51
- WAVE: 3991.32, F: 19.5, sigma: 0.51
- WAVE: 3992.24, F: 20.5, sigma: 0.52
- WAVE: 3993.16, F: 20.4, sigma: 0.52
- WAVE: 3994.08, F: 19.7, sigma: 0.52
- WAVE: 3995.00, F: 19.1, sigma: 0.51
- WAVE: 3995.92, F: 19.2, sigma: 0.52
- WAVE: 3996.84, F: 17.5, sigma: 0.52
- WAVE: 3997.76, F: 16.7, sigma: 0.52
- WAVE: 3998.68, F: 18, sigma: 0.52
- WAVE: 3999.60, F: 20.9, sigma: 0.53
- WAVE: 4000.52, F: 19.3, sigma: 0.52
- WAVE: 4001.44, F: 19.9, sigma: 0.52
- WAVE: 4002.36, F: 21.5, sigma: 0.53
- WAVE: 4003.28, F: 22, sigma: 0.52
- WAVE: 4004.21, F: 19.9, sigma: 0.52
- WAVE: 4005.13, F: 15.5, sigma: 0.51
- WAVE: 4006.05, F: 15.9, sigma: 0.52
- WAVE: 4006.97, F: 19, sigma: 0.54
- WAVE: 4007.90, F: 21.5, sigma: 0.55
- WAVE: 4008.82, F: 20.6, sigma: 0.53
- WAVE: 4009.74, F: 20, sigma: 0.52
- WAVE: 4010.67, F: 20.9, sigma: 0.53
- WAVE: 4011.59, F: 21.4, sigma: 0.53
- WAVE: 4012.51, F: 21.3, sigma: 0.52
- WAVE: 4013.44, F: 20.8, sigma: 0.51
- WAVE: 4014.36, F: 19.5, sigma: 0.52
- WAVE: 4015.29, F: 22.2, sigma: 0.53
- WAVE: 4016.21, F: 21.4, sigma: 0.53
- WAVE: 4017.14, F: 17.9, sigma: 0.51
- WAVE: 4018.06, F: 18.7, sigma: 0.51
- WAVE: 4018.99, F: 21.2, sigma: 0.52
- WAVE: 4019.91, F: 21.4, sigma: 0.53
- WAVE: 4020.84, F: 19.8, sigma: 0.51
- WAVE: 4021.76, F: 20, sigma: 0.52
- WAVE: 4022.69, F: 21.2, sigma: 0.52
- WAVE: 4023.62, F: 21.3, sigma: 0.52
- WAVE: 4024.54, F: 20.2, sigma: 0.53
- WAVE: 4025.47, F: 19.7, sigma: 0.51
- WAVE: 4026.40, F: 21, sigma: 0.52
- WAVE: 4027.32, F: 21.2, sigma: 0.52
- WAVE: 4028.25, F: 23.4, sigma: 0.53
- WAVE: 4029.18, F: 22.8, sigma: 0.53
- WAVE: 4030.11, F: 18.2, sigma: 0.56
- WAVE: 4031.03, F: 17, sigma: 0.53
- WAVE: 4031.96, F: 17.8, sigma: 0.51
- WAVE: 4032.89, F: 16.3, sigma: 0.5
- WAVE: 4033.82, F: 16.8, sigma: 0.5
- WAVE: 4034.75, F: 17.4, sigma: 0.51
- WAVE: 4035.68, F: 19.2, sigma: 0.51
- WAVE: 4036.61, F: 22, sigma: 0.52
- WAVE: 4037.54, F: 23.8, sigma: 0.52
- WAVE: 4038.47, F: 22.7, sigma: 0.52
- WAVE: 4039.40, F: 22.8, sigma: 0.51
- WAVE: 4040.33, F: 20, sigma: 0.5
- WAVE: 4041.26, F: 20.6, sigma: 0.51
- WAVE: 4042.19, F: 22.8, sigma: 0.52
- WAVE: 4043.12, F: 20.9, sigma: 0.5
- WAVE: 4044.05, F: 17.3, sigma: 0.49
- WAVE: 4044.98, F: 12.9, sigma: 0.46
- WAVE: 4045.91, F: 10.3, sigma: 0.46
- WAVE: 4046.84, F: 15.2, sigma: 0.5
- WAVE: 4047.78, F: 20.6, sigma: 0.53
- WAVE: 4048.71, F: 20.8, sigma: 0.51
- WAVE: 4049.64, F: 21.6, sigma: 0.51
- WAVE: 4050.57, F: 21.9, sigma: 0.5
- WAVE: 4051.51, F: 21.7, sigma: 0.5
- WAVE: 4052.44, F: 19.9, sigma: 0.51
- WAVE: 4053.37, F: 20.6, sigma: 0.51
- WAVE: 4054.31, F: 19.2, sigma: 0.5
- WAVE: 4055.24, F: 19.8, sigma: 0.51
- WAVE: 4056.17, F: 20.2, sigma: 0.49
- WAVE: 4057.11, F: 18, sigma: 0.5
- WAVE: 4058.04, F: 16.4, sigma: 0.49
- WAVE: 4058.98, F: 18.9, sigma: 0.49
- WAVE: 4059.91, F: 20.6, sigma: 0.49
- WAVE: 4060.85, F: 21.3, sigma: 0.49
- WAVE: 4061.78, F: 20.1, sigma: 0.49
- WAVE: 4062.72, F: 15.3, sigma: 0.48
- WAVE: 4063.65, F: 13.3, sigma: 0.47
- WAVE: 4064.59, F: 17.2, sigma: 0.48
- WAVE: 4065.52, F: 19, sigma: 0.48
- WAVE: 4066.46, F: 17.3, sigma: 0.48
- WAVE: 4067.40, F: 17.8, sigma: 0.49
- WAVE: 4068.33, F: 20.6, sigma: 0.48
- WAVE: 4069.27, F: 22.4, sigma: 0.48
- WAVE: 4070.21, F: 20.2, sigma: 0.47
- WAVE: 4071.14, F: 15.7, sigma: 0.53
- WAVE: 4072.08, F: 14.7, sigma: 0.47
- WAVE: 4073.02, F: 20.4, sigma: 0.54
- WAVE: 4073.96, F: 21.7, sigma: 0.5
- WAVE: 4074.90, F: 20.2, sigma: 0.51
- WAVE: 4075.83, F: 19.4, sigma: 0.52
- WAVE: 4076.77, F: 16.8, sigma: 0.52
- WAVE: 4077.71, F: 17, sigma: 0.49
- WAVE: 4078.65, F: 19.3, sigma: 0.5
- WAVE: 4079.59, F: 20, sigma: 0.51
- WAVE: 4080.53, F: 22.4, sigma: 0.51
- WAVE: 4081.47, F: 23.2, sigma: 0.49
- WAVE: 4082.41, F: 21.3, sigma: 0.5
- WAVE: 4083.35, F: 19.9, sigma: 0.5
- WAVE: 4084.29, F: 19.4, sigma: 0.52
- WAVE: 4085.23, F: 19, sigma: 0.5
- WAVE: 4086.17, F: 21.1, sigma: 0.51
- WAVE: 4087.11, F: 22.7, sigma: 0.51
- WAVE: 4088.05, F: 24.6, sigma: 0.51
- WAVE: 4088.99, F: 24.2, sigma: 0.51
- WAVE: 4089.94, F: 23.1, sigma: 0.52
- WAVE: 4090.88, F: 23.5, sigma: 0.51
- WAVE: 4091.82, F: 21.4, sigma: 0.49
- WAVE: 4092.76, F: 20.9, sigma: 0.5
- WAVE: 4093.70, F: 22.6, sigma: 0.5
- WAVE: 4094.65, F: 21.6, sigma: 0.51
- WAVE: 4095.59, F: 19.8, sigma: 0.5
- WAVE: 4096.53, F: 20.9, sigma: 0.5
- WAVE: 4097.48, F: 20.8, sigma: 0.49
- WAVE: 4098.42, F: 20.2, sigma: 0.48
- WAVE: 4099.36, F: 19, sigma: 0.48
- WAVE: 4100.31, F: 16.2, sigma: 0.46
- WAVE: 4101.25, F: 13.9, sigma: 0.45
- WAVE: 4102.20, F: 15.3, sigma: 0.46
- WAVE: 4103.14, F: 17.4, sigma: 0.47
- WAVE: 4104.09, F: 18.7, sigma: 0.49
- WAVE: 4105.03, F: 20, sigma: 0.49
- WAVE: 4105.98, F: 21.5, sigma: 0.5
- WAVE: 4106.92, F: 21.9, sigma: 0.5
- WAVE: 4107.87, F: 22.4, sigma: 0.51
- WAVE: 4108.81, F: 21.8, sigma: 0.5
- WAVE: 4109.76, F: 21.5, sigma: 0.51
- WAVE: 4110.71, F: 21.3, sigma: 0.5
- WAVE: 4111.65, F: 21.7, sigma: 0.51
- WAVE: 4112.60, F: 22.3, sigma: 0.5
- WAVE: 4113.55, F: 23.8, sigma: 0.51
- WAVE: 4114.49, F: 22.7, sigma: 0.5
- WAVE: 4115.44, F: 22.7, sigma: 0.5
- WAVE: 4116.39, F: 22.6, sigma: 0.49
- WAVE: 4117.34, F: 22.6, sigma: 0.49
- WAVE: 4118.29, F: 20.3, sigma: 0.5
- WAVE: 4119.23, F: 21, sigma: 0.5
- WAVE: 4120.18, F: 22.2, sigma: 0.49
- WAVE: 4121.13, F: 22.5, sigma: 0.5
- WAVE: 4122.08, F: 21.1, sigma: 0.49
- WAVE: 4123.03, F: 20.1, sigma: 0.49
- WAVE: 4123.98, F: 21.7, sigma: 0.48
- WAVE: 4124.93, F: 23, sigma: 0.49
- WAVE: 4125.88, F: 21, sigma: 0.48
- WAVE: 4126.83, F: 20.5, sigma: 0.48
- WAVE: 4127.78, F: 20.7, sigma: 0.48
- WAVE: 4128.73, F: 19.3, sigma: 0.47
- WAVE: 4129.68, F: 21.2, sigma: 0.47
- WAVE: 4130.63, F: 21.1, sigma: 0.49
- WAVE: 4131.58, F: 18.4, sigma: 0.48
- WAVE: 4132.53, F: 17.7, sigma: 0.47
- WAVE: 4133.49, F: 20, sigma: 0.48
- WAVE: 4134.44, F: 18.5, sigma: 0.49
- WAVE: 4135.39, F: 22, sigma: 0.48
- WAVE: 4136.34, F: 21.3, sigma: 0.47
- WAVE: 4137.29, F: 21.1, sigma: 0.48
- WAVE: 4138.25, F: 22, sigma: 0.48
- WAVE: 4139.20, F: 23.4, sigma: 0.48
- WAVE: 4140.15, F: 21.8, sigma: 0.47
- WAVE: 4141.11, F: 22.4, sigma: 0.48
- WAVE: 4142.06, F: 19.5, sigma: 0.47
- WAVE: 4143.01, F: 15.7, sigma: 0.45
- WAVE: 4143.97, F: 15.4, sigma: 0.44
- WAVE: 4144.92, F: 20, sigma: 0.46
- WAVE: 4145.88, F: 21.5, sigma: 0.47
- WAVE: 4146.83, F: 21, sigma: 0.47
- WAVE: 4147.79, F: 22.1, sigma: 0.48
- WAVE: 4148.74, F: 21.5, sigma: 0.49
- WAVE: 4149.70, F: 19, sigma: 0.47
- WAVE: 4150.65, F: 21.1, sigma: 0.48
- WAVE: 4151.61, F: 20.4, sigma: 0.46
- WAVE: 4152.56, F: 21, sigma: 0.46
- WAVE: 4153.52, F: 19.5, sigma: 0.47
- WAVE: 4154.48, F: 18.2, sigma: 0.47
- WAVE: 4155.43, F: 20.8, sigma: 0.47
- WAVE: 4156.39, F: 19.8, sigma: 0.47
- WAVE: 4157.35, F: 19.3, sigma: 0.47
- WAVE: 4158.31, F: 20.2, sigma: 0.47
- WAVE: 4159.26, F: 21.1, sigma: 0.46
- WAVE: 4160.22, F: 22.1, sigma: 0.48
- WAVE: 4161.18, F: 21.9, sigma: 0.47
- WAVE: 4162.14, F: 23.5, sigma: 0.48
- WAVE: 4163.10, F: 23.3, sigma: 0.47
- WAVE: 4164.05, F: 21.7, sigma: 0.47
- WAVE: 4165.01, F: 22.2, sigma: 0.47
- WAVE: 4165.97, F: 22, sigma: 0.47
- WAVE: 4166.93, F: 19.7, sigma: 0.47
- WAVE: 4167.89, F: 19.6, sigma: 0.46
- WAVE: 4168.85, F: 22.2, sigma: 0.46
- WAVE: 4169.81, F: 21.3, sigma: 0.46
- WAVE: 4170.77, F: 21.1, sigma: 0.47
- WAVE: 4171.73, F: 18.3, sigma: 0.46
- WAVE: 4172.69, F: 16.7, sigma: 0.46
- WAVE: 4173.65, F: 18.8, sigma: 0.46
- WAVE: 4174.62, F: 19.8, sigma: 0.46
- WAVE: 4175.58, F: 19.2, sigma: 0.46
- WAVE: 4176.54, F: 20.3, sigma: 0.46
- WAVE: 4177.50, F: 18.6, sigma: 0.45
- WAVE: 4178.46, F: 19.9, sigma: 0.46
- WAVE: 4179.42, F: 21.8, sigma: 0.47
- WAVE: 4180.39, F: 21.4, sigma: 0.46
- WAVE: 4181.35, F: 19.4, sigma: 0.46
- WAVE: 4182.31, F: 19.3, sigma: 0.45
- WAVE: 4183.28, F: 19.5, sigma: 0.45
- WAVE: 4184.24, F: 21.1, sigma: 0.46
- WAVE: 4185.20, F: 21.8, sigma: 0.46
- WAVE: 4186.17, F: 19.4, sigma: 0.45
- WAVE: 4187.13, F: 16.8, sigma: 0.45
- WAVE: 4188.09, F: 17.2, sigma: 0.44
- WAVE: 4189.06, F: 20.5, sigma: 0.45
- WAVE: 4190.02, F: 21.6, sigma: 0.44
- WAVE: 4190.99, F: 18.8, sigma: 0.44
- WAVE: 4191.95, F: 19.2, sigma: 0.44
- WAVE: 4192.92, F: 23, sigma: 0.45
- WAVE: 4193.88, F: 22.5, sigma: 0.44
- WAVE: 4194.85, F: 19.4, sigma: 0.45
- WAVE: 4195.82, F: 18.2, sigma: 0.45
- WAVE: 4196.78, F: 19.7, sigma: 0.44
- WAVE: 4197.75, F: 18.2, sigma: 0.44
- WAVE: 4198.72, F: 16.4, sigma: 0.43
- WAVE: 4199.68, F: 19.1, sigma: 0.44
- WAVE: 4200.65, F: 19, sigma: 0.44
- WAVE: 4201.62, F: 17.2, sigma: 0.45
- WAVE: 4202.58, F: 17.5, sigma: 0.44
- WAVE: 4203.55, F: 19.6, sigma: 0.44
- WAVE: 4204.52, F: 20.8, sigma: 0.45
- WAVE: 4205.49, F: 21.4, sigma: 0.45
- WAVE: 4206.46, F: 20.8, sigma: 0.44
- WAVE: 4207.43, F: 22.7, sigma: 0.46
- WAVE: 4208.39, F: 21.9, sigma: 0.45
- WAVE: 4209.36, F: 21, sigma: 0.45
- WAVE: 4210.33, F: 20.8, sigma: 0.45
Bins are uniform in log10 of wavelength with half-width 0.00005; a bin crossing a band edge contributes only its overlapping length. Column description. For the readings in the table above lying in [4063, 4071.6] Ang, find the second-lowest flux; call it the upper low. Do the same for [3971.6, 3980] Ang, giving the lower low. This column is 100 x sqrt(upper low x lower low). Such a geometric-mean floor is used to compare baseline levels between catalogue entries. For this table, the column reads 1252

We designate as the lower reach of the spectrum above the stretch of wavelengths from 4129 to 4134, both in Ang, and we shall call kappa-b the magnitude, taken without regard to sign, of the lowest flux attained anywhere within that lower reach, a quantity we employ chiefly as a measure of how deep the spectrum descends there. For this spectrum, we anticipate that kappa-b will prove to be 18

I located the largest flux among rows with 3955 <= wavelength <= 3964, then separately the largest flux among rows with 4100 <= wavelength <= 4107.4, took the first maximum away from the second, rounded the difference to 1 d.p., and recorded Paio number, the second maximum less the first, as 5.9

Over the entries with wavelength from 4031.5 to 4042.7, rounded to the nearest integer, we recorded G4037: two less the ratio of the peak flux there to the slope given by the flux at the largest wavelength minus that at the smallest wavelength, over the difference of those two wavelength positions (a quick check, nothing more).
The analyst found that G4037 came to -47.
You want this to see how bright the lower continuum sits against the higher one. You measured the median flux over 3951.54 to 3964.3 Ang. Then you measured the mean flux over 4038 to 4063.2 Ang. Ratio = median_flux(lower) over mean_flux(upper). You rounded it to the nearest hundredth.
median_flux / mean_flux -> 0.76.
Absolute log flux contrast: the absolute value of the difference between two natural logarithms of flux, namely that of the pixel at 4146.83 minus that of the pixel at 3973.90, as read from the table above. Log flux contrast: 0.7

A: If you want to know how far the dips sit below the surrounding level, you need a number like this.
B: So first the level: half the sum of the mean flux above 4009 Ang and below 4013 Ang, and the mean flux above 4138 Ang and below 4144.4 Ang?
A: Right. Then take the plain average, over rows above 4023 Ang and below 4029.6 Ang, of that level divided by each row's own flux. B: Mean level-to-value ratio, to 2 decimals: 0.96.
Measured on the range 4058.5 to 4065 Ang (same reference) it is 1.16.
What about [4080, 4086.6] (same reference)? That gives 0.98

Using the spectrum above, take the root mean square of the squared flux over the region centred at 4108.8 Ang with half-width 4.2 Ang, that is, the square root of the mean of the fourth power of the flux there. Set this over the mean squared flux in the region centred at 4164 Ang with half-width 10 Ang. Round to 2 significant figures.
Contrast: 1.1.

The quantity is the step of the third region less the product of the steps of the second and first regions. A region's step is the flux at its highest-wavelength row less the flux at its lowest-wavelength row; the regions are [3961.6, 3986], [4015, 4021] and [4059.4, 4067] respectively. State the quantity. 21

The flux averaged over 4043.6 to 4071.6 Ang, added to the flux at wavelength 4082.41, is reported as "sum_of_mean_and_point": 39.8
